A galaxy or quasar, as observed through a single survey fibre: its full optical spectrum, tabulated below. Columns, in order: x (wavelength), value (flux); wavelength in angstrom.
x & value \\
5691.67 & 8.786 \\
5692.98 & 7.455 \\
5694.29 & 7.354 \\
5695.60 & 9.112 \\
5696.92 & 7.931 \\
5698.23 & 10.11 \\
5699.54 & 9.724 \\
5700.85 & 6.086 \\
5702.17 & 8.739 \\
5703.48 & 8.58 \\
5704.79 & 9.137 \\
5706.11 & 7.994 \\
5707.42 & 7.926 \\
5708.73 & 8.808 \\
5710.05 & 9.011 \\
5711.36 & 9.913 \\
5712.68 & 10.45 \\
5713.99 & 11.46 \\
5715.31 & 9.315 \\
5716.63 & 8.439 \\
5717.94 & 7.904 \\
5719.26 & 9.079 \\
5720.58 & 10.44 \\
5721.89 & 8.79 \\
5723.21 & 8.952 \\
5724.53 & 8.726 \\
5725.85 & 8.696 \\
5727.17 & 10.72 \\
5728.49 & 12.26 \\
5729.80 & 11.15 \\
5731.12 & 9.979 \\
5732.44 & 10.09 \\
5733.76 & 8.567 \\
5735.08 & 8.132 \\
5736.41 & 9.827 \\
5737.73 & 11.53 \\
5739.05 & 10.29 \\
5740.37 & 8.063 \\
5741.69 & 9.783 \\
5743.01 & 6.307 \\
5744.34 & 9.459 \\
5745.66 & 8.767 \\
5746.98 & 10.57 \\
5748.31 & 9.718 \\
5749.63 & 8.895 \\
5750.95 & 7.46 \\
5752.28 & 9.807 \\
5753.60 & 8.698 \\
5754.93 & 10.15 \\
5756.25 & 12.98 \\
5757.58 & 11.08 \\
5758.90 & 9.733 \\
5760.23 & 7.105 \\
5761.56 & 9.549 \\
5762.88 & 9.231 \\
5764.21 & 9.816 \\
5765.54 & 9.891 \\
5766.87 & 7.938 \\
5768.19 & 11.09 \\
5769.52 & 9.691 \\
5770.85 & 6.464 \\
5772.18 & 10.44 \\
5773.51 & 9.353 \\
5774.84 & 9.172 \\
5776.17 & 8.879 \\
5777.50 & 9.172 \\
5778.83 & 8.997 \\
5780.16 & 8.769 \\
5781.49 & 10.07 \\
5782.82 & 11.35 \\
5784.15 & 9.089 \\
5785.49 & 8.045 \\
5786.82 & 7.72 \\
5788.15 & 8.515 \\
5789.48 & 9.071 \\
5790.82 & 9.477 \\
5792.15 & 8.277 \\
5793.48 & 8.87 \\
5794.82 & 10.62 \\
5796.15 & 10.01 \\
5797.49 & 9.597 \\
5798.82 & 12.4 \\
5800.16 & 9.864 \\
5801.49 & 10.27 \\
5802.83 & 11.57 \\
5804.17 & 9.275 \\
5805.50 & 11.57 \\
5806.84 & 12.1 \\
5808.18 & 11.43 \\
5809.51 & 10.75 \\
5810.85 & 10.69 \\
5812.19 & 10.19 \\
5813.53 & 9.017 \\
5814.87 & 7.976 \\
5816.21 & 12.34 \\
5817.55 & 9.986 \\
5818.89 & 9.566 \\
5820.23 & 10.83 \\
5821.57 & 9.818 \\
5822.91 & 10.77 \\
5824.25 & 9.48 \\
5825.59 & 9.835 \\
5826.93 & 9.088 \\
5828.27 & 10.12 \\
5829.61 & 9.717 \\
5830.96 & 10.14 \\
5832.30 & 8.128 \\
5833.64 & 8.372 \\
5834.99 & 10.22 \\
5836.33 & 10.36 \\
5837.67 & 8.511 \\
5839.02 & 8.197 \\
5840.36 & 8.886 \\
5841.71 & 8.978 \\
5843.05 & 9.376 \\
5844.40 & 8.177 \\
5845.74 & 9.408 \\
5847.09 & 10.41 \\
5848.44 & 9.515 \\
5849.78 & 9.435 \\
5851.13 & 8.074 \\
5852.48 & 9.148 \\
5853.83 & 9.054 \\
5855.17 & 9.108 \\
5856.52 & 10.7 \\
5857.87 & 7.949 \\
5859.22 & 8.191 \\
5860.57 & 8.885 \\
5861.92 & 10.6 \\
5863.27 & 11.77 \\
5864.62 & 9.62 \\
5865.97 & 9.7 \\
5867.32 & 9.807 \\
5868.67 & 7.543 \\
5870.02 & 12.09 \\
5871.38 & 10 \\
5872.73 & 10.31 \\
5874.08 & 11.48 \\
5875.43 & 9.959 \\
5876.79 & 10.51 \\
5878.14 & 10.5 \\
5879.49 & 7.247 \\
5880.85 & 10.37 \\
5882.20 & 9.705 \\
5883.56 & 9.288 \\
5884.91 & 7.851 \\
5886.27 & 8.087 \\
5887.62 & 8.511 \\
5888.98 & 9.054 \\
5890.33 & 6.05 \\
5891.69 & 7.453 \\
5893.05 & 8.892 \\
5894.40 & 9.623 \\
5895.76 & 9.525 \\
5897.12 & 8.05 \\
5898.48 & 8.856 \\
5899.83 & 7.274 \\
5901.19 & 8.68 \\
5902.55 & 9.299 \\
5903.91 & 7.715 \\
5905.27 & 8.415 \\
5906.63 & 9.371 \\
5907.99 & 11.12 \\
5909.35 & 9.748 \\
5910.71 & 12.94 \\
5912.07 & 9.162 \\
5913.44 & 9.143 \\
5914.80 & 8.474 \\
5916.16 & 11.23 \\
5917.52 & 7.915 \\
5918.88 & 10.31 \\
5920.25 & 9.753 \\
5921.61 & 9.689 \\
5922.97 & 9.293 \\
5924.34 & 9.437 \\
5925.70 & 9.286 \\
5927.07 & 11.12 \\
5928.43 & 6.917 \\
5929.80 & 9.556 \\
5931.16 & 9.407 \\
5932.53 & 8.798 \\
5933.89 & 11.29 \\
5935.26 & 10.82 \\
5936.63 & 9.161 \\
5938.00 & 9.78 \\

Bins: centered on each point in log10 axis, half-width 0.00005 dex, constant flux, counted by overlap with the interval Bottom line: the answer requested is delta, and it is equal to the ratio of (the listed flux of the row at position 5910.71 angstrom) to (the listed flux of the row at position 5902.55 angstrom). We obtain 1.39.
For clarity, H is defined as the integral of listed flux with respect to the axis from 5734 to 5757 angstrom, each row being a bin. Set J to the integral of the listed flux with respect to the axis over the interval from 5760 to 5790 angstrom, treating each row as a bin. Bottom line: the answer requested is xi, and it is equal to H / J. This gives 0.8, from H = 217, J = 274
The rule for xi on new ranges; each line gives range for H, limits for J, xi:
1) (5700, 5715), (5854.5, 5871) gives 0.8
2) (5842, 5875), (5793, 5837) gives 0.7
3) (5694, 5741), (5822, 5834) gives 3.8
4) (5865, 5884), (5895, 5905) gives 2.2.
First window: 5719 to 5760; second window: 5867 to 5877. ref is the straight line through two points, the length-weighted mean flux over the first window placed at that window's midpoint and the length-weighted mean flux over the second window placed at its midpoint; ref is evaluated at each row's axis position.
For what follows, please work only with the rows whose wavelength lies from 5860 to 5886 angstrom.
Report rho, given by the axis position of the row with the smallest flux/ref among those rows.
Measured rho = 5879.49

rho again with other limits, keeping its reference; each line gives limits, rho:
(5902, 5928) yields 5903.91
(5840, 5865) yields 5857.87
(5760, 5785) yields 5770.85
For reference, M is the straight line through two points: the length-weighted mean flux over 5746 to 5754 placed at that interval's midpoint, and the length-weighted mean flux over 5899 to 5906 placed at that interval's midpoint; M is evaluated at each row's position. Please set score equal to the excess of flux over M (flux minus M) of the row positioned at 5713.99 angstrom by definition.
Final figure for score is 2.1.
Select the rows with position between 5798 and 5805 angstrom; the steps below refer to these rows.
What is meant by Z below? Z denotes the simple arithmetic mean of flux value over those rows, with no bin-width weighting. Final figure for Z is 10.7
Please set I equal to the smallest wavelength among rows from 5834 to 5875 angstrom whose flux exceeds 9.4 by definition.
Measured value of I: 5834.99 angstrom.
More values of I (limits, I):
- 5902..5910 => 5907.99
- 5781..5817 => 5781.49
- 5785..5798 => 5790.82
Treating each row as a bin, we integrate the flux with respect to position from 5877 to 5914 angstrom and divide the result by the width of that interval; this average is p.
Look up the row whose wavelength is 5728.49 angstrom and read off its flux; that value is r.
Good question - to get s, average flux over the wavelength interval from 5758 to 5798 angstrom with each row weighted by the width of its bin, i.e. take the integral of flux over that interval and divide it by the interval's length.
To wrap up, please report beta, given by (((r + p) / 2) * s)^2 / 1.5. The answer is 6378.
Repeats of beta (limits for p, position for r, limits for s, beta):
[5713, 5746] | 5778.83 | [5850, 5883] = 5327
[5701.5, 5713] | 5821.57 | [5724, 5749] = 5400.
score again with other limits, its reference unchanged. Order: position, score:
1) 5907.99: 2.8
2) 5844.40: -0.5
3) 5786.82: -1.3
